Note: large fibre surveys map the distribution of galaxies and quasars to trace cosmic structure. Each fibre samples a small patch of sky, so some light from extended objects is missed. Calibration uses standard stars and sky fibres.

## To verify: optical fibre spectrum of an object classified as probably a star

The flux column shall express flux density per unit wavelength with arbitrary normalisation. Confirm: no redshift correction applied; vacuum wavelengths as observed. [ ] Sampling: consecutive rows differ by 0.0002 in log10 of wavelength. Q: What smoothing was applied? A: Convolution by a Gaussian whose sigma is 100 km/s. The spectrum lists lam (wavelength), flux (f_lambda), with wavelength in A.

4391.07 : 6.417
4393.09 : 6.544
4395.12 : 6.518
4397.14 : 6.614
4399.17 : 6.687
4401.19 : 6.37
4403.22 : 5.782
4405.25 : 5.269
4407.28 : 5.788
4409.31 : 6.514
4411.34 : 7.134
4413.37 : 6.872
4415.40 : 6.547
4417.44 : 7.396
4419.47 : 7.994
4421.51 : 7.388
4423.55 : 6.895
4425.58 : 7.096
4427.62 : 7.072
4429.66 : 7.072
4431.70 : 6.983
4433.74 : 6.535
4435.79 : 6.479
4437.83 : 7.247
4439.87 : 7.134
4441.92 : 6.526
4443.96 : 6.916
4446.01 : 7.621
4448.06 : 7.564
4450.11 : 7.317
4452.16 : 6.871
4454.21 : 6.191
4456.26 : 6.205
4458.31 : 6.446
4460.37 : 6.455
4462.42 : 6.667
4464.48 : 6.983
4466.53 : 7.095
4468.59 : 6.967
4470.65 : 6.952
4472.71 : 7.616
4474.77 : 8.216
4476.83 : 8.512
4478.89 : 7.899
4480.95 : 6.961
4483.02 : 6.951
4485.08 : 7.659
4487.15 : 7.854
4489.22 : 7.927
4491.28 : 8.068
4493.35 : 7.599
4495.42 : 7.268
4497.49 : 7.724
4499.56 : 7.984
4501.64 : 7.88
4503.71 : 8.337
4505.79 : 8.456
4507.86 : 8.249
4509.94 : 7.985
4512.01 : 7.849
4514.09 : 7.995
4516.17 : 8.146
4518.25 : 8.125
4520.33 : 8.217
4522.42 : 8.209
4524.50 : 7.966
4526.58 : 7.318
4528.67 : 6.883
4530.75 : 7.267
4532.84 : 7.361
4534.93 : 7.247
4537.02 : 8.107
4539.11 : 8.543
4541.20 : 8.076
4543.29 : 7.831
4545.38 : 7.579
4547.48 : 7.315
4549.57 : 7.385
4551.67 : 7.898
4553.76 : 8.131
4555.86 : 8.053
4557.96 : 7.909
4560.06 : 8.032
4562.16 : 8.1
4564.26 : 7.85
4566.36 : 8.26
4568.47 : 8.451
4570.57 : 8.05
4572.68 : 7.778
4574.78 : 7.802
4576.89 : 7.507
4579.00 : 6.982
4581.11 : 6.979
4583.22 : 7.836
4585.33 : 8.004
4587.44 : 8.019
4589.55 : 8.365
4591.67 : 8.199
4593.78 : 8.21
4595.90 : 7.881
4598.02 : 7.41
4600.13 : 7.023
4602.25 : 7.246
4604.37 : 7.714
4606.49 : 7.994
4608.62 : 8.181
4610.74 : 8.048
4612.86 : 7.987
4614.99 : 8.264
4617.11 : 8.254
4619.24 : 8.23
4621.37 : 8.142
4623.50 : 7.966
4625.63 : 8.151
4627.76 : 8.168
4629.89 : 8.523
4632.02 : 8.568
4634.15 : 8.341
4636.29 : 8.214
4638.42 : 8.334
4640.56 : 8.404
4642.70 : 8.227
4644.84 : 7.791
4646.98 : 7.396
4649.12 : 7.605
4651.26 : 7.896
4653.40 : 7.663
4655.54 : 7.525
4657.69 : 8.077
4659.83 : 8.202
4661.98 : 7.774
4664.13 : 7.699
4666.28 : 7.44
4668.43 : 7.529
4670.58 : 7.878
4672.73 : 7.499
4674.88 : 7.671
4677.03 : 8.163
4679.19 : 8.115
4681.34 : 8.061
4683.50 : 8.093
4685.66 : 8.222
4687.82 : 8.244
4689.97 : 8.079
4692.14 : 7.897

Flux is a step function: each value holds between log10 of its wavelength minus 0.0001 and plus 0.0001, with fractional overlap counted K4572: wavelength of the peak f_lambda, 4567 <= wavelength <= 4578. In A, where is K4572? 4568.47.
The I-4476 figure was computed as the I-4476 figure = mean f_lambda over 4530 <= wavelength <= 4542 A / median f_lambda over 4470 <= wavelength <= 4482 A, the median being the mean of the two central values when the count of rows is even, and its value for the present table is 1.00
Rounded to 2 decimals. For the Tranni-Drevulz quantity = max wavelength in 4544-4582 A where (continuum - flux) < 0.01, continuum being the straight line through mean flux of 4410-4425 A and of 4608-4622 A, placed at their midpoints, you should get 4570.57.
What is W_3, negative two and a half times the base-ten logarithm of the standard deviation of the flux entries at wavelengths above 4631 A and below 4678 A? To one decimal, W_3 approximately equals 1.1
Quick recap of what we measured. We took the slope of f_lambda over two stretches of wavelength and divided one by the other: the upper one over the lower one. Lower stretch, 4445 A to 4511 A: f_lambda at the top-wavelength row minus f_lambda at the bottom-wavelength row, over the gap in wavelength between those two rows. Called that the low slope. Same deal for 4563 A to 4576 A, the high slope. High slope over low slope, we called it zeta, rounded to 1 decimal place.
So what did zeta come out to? -0.8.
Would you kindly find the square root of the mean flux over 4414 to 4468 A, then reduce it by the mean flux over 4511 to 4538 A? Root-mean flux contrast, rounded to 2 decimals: -5.11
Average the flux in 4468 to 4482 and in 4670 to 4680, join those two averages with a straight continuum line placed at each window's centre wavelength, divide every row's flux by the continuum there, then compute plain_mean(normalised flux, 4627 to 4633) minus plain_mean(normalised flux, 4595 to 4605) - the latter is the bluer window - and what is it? 0.12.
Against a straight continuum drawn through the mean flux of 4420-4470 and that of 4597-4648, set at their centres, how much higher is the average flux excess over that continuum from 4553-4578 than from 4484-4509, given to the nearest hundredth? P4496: -0.36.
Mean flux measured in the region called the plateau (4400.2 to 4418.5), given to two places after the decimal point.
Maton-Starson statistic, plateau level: 6.41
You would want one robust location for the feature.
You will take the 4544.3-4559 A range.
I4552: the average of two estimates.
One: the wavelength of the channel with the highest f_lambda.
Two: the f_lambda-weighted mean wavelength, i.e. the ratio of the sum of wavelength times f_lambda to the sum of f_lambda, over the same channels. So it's 4552.8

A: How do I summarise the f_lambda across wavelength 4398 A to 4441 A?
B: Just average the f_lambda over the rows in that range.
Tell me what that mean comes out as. 6.8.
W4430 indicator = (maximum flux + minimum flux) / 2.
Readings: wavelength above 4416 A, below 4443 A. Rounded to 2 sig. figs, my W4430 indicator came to 7.2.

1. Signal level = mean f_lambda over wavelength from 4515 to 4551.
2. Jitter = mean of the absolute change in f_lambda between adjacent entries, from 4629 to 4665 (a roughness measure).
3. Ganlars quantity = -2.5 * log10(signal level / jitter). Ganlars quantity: -3.83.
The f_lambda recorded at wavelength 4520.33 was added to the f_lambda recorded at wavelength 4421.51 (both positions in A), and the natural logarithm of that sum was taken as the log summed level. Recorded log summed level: 2.75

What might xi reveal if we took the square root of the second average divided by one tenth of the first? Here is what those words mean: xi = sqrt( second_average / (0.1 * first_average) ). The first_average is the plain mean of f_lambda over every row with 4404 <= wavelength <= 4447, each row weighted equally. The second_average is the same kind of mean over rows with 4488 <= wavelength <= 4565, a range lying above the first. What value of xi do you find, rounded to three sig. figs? 3.38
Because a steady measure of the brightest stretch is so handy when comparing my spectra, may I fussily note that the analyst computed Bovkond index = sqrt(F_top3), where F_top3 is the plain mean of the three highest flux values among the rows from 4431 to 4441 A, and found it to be 2.67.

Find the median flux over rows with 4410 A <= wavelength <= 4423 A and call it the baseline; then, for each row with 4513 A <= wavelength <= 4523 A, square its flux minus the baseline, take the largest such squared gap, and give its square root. 1.0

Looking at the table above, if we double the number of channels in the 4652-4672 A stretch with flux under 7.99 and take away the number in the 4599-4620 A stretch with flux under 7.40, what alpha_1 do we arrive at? 12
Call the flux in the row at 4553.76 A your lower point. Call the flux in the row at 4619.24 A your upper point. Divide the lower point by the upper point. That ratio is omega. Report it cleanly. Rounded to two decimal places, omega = 0.99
